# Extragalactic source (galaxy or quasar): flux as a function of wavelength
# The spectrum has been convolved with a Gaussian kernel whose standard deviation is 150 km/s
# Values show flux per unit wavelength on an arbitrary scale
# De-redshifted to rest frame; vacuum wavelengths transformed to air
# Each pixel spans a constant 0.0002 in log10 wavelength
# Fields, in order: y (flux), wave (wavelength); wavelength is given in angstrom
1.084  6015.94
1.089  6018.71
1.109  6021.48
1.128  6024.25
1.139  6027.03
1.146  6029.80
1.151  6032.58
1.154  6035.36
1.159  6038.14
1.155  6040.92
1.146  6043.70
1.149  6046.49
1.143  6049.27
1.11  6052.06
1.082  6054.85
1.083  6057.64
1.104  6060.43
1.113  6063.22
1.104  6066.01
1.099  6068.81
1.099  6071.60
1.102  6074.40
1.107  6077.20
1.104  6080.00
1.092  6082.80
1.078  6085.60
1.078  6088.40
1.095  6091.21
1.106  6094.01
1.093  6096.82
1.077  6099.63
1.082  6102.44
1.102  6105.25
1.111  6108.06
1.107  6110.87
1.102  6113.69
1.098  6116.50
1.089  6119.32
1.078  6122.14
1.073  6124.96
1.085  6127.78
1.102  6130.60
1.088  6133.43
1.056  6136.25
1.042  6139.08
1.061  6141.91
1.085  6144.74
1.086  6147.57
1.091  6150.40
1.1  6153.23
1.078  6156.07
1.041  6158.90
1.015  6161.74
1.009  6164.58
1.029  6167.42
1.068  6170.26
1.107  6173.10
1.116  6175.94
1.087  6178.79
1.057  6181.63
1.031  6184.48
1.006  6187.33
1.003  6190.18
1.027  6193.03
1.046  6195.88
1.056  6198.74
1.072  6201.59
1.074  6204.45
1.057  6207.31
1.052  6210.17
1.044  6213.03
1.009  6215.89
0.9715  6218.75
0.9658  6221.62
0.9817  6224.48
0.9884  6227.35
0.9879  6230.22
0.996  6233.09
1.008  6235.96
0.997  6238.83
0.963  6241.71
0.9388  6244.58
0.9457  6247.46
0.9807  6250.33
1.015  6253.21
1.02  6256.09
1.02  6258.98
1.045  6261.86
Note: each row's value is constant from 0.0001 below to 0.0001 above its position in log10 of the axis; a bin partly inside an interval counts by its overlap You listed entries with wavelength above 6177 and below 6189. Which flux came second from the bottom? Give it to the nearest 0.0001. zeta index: 1.0310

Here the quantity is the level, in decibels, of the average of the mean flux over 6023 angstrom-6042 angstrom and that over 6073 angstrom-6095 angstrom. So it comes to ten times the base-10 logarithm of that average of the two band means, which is 0.50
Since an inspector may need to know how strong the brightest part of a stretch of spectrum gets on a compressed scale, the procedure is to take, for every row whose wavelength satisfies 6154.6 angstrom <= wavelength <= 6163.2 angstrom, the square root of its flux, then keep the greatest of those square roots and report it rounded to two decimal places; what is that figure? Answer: 1.04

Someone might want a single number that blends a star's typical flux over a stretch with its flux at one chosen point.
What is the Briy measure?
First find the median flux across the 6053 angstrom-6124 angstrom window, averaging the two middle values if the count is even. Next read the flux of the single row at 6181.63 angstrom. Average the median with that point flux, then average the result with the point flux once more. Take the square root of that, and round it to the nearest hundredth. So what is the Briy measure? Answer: 1.03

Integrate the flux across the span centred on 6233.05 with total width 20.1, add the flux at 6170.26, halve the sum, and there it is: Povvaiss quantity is 10.47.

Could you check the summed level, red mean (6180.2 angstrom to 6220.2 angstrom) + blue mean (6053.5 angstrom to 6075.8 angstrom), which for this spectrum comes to 2.13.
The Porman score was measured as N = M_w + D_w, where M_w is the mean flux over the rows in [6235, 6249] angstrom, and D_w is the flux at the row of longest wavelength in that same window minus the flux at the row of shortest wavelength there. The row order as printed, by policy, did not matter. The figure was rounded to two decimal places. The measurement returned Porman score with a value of 0.91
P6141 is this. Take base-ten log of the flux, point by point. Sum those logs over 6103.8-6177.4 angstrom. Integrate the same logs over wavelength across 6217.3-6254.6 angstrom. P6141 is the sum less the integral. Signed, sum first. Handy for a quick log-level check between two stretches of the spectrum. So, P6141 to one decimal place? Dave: 1.2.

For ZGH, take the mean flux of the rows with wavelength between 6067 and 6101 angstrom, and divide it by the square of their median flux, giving 0.9092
